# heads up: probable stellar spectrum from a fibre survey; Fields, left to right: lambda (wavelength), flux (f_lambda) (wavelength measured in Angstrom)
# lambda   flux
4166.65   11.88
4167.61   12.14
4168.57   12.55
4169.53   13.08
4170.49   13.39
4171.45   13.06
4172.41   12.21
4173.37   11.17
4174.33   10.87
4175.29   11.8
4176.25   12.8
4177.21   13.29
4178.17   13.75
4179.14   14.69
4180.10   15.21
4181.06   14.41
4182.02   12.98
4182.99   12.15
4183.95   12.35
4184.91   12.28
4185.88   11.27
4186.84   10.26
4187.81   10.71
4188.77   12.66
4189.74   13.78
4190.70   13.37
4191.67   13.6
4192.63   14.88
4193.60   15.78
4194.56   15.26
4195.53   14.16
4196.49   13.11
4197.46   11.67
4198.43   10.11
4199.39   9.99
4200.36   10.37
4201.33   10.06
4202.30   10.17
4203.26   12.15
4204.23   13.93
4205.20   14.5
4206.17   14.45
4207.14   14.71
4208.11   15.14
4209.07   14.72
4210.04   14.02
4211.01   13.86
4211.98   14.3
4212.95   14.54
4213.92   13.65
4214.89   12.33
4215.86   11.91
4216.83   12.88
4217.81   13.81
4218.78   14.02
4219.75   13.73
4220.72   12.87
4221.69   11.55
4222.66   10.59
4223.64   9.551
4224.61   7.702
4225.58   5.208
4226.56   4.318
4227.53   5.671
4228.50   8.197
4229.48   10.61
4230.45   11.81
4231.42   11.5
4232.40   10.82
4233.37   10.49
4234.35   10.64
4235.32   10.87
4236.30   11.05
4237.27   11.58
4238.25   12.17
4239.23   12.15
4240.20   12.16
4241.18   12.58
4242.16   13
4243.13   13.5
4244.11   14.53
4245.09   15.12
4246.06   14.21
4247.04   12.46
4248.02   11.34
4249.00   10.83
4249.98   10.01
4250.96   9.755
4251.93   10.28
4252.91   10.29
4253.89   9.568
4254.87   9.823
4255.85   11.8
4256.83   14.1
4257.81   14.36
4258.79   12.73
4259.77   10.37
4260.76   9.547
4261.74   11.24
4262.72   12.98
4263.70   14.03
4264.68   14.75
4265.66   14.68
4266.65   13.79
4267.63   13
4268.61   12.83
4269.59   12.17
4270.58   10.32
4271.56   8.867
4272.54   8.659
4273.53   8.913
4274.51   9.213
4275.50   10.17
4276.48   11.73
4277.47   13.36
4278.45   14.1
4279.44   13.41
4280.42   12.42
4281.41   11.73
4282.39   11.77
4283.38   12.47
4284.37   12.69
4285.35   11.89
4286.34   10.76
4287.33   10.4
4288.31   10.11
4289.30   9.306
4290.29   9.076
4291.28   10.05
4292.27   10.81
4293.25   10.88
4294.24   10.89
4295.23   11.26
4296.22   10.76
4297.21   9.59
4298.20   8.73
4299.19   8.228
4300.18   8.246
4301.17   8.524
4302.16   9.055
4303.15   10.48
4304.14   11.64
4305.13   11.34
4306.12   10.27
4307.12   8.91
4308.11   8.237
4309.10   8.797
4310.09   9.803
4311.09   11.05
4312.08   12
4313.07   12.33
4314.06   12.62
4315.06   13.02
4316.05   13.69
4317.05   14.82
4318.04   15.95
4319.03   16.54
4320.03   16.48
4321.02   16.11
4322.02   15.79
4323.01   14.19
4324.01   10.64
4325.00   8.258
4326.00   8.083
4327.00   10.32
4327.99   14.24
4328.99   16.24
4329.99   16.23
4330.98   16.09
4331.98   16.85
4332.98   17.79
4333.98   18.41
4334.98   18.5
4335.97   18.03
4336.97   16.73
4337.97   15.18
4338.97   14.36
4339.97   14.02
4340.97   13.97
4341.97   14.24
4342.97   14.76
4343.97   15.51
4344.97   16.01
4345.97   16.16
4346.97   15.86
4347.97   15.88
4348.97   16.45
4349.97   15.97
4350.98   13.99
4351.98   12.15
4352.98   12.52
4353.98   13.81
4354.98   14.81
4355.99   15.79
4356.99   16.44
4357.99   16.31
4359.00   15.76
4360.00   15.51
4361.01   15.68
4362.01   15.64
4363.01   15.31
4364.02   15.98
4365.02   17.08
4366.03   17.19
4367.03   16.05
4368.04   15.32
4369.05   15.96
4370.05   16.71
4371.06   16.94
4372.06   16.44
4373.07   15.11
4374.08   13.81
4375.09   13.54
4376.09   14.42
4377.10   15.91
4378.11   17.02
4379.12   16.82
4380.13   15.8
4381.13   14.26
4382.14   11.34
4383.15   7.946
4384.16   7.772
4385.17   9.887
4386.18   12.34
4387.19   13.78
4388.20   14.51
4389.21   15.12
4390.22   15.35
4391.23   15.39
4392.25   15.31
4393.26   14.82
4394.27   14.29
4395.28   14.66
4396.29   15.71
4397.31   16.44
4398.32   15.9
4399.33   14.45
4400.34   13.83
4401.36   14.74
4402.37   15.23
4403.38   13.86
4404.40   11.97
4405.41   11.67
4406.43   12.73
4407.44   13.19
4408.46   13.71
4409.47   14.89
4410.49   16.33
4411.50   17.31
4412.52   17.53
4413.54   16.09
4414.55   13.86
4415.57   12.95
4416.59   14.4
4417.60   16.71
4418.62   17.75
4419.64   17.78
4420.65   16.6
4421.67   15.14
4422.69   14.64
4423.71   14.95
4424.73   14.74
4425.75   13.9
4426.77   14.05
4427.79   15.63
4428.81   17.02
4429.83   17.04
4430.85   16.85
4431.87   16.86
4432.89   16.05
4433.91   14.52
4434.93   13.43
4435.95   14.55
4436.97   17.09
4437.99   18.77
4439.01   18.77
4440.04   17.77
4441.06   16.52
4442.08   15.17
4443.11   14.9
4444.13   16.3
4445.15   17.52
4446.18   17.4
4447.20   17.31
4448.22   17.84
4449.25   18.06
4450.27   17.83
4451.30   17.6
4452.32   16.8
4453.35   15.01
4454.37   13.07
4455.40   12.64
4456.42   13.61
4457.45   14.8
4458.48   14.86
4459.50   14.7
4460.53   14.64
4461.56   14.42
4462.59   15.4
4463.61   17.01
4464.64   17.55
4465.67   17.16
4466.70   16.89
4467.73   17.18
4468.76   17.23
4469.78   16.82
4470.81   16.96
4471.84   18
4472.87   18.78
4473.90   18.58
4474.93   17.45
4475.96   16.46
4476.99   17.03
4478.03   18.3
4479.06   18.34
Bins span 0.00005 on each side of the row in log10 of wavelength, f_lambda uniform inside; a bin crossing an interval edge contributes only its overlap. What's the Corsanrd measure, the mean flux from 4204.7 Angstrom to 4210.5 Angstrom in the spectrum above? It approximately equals 14.6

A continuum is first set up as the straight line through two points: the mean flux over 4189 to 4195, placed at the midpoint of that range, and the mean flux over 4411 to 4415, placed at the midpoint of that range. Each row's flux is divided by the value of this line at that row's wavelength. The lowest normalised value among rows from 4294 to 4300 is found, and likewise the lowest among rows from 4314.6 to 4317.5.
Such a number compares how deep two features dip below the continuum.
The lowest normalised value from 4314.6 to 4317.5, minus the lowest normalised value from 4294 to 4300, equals 0.31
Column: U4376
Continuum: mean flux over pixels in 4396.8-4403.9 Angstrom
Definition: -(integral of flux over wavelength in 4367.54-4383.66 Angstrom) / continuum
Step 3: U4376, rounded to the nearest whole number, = -16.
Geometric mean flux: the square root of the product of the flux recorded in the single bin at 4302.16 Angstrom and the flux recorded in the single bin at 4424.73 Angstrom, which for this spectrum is 11.6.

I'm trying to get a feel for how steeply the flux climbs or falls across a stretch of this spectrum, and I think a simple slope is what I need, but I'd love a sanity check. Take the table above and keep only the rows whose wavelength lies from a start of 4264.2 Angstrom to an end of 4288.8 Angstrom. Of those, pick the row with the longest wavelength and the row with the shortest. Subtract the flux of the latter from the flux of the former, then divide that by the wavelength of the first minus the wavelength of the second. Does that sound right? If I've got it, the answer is -0.20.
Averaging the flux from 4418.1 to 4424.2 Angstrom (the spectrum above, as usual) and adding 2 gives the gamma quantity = 18.1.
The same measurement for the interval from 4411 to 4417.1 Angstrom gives 17.4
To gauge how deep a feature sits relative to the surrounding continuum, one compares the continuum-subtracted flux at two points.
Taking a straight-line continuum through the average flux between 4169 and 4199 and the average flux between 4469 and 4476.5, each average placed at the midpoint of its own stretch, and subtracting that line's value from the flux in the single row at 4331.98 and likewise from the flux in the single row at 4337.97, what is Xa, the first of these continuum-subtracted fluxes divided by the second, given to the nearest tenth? -7.1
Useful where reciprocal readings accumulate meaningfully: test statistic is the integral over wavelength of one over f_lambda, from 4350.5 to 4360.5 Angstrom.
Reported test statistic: 0.7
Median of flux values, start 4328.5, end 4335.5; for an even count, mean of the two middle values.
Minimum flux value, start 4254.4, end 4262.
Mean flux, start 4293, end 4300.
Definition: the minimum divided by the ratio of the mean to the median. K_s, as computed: 16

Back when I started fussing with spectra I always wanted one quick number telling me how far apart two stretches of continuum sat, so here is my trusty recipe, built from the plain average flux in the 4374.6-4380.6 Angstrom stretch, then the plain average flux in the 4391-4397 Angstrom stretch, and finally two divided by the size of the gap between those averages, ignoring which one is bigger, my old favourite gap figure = 3.6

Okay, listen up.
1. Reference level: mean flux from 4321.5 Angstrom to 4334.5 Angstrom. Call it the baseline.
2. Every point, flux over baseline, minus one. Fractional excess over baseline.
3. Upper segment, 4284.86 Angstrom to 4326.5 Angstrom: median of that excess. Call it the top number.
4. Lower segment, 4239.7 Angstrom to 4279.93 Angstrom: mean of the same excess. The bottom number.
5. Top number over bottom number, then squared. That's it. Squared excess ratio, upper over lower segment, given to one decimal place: 2.5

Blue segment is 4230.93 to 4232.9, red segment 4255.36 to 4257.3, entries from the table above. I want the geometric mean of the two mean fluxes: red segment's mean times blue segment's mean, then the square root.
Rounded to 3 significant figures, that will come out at 12.0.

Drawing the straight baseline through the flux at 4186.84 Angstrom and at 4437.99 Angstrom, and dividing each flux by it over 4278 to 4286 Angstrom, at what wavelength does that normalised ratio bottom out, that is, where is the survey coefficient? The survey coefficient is 4281.41 Angstrom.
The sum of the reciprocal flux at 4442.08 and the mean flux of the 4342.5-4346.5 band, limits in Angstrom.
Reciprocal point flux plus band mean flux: 15.7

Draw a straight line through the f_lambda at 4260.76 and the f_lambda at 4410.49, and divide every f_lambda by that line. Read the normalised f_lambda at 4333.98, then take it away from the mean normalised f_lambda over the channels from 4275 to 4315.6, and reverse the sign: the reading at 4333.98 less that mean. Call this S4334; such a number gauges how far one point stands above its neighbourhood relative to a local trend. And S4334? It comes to 0.45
